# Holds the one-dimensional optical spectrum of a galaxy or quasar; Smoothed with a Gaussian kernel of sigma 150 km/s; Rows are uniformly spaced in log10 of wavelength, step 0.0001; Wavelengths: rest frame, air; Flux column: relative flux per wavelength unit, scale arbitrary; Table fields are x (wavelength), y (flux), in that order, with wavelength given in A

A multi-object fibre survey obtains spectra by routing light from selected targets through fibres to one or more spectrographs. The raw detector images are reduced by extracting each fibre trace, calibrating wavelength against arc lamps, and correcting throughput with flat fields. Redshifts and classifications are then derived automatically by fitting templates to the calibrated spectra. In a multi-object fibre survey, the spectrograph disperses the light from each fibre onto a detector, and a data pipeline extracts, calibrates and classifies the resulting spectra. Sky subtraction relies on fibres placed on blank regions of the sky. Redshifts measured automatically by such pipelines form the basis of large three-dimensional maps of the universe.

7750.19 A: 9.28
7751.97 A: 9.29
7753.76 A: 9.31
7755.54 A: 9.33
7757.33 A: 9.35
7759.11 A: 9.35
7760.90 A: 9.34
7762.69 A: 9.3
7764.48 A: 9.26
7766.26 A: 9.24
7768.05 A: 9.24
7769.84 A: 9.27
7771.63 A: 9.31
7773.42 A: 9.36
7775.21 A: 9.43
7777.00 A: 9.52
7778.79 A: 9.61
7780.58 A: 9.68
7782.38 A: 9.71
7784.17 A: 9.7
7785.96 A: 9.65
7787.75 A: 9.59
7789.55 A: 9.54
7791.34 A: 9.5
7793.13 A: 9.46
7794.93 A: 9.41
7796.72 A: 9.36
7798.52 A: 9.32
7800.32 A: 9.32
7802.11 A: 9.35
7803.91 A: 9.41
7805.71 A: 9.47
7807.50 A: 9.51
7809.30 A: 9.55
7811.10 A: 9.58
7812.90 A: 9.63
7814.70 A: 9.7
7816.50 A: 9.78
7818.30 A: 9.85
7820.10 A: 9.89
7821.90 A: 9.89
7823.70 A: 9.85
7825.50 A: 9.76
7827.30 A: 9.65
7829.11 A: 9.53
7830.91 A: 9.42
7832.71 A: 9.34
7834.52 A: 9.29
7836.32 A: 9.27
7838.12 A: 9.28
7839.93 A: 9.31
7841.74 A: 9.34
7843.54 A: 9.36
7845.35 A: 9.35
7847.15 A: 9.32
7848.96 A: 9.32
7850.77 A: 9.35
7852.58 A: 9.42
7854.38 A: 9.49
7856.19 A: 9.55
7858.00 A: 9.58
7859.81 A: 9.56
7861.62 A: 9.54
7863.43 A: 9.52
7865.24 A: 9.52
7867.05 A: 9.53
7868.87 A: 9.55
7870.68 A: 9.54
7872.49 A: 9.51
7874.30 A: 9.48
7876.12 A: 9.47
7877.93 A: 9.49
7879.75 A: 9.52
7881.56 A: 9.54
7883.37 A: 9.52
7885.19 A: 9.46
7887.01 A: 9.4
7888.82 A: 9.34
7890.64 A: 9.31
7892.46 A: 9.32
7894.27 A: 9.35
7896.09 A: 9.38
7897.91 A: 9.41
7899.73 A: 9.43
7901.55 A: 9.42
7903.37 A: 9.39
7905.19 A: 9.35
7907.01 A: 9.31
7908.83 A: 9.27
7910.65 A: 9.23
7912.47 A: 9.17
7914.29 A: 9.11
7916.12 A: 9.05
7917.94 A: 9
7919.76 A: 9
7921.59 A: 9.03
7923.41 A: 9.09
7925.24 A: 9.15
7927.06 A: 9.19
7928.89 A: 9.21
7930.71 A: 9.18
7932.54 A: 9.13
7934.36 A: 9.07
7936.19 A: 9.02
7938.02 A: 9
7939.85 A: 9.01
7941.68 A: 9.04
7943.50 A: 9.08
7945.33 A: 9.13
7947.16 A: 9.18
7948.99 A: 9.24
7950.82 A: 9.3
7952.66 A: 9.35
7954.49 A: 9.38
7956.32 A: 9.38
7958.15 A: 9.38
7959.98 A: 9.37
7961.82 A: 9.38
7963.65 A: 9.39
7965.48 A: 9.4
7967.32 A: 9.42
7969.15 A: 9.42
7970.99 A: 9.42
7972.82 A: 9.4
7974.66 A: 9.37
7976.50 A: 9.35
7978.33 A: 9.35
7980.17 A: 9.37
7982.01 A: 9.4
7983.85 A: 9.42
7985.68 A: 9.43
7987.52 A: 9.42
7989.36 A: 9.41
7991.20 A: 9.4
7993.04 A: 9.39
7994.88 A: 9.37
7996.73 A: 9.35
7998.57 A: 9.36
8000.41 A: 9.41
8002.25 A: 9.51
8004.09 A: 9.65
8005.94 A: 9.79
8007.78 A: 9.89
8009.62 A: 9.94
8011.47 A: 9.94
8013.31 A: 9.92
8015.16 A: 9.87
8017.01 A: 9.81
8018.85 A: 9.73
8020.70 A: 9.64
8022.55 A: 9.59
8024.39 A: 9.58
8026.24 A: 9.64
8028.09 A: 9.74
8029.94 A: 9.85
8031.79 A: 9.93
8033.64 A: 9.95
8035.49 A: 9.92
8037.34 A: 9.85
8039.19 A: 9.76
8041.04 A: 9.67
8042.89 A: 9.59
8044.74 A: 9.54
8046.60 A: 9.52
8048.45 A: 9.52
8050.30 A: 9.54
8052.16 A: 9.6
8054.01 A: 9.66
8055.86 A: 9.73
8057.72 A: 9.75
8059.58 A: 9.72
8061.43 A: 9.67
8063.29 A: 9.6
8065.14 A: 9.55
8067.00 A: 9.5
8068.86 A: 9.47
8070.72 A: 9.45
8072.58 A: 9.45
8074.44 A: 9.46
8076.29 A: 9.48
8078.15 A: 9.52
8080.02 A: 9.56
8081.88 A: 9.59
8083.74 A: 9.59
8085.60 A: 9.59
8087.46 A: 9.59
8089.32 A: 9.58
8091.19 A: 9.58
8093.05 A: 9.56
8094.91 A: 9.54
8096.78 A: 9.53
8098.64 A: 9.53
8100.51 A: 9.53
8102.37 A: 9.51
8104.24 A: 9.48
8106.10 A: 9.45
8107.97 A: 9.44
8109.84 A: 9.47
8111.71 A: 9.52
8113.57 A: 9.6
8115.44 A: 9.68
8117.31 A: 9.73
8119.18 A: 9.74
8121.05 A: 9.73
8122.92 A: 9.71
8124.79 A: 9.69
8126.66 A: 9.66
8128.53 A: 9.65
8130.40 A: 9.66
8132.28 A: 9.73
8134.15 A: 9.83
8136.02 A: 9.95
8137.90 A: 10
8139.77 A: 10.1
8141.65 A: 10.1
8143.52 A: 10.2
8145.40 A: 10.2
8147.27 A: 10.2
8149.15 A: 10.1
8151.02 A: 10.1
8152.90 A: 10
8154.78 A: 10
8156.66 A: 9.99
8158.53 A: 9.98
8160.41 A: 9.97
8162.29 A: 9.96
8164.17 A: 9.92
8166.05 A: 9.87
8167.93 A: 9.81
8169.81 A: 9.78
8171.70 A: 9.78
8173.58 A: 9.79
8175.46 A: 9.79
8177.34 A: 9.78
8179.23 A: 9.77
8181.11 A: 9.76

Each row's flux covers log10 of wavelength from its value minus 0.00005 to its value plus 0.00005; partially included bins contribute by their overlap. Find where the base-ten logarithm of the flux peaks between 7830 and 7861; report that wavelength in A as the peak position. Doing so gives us 7858.00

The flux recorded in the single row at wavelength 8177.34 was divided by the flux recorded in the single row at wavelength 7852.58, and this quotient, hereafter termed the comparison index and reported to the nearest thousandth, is 1.038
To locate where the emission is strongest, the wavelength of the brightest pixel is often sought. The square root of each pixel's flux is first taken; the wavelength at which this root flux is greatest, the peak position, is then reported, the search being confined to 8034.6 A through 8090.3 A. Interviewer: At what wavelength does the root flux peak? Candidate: 8035.49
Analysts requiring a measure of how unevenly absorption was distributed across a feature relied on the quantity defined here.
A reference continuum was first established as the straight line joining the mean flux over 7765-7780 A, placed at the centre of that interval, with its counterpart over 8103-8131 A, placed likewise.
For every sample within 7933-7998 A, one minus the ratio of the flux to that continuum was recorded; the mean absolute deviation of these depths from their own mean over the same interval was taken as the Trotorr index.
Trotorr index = 0.011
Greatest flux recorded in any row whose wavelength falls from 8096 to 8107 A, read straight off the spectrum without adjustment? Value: 9.53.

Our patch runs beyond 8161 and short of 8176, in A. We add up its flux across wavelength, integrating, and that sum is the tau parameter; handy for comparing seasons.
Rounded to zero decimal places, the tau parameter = 148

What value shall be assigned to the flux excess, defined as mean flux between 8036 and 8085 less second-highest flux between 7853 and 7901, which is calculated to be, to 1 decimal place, 0.0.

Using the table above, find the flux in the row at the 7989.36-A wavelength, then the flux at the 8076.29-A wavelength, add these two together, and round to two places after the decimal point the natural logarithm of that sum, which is 2.94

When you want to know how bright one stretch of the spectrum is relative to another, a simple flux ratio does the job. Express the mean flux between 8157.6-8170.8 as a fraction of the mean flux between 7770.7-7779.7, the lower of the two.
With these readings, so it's 1.05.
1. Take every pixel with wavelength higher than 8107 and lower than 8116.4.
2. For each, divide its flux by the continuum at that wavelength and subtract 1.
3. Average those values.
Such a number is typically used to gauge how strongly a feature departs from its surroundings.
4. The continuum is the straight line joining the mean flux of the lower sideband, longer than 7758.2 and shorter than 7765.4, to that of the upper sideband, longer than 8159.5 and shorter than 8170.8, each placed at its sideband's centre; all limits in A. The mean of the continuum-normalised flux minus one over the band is -0.027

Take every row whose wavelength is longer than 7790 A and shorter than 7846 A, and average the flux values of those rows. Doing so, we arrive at 9.51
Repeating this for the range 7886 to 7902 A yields 9.37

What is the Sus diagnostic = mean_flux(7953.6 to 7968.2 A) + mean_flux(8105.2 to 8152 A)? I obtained 19.2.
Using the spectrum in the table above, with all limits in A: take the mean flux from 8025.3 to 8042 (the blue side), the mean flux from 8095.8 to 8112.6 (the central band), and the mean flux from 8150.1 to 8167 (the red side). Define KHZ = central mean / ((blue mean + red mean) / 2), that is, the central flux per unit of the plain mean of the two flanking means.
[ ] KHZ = 0.96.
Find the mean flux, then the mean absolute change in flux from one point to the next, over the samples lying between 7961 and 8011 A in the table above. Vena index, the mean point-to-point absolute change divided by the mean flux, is 0.0035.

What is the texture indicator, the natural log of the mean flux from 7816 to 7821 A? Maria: 2.29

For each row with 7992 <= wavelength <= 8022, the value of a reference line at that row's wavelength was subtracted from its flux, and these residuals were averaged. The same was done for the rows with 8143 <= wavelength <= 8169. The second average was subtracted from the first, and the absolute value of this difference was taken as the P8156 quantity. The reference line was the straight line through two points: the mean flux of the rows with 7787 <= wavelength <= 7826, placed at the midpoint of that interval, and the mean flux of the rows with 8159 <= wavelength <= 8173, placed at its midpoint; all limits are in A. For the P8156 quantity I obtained 0.24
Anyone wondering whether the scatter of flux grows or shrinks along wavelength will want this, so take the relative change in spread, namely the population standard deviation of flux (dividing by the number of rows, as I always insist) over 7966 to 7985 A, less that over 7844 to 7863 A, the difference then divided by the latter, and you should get -0.73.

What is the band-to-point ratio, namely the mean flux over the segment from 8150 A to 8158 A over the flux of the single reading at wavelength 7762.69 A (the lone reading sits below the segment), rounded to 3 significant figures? 1.08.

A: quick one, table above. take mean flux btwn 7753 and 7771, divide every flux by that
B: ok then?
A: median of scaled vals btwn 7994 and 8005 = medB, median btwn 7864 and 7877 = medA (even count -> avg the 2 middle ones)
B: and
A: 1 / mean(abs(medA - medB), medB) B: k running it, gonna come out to 1.95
